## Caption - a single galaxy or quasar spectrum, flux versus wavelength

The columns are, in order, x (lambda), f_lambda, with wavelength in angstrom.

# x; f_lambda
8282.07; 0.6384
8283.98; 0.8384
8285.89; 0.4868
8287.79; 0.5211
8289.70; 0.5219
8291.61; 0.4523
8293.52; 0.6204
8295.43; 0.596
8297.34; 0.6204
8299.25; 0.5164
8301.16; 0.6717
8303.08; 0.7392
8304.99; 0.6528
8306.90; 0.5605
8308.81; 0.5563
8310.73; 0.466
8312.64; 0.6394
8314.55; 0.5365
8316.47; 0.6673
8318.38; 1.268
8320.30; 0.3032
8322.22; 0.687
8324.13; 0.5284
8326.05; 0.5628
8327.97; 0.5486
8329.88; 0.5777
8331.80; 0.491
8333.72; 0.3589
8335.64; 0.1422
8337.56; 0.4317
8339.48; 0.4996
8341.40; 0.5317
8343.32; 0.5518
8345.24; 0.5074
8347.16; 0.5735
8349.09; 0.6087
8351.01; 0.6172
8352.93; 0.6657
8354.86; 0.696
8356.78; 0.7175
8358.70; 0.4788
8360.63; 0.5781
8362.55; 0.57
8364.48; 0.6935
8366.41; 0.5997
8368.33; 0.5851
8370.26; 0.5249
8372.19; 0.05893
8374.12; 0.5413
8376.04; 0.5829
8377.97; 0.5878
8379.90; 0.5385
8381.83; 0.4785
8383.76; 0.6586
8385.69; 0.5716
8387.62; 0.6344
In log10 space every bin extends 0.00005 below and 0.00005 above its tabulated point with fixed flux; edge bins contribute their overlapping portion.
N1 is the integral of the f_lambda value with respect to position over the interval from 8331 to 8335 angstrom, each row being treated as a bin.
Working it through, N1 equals 1.6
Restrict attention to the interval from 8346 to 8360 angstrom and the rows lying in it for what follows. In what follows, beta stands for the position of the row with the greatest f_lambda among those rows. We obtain 8356.78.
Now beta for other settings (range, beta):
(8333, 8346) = 8343.32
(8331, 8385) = 8356.78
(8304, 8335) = 8318.38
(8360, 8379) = 8364.48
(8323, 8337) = 8329.88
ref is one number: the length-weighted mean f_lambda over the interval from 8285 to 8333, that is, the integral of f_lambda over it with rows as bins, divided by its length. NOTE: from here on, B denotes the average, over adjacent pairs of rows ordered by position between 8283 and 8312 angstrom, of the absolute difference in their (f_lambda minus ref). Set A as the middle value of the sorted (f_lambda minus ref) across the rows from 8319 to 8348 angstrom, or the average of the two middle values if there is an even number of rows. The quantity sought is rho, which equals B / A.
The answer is -1.5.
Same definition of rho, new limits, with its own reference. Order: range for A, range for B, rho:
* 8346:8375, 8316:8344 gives -38.4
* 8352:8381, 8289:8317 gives -11.8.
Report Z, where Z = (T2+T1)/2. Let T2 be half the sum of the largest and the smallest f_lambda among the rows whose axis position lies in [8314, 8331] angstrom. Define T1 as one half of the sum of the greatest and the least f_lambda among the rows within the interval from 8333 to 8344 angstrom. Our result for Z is 0.57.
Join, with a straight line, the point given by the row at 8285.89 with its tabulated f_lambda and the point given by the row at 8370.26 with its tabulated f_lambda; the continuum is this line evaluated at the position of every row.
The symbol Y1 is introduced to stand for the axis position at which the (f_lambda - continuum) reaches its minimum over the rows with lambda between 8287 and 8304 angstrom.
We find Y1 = 8291.61 angstrom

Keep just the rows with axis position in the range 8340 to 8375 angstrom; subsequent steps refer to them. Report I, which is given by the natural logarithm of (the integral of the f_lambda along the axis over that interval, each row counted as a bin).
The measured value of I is 3.0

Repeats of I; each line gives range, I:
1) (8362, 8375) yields 1.9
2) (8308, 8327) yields 2.5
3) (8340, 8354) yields 2.1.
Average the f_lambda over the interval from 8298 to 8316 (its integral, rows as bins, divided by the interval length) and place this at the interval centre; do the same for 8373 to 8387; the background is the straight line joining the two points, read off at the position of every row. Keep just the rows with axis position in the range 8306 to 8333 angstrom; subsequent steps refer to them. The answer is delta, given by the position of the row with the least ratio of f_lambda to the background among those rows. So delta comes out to 8320.30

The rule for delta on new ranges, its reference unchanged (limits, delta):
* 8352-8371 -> 8358.70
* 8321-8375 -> 8372.19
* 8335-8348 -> 8335.64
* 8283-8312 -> 8291.61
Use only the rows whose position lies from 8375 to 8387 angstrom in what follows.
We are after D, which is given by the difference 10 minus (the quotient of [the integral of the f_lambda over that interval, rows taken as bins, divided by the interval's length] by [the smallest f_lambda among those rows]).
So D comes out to 8.8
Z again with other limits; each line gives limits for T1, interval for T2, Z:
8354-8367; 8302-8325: 0.69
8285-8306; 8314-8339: 0.65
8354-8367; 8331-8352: 0.49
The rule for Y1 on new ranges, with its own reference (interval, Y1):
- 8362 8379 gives 8372.19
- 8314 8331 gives 8320.30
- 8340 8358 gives 8345.24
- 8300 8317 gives 8310.73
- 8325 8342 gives 8335.64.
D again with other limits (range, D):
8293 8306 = 8.8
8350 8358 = 8.9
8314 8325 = 7.8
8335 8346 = 6.8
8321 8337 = 6.6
